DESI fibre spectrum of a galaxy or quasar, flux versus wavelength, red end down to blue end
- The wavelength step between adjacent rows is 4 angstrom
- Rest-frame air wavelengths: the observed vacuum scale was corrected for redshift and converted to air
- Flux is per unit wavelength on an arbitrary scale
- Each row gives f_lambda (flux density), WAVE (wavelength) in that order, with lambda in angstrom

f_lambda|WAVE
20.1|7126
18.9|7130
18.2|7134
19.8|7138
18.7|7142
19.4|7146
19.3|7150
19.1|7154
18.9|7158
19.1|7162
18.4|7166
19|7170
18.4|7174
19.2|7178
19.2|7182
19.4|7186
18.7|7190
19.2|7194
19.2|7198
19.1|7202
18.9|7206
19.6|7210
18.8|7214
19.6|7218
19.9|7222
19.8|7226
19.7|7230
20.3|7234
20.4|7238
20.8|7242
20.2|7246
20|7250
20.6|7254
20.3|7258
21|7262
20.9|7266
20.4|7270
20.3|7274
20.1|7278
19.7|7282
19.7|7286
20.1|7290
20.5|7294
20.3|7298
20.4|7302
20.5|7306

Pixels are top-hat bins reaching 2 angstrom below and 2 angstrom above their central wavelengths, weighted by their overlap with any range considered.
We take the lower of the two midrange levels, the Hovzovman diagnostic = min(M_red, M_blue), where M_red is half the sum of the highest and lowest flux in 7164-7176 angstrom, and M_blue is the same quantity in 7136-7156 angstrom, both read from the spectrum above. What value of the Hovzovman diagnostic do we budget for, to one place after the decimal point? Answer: 18.7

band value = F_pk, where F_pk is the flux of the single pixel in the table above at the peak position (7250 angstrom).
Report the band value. 20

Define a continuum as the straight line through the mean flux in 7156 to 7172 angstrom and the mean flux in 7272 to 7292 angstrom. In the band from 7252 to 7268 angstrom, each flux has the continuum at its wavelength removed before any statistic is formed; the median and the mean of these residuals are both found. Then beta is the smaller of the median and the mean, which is 0.9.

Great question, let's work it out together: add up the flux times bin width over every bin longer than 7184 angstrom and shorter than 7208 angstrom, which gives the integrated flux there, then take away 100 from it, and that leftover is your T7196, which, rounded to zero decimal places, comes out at 358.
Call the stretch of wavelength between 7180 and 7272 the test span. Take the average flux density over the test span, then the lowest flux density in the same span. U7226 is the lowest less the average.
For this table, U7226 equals -1.1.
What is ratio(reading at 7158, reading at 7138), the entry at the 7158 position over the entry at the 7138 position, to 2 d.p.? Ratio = 0.95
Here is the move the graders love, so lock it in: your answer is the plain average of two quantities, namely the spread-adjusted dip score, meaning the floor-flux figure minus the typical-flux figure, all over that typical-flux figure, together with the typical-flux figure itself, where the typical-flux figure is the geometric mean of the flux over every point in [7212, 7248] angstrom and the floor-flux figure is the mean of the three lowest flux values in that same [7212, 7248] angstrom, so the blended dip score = 10.0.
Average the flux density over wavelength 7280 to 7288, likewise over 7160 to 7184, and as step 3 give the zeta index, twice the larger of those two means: 39.4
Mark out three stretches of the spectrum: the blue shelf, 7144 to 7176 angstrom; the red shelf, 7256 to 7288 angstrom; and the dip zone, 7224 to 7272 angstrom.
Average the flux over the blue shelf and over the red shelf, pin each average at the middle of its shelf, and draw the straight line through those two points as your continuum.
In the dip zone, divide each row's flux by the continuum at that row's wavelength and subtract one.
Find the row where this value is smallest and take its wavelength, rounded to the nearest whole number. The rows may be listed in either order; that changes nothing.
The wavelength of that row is 7230 angstrom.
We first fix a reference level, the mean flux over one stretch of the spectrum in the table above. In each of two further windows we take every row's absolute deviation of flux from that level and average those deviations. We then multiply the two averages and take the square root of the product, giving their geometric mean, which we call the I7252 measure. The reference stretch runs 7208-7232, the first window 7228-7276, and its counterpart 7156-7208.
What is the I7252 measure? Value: 0.70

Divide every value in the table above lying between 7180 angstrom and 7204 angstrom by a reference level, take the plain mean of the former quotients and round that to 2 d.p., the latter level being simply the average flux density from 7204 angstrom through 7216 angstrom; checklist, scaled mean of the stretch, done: 1.00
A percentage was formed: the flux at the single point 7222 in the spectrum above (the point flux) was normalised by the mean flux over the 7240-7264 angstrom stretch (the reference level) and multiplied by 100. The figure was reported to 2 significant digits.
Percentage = 97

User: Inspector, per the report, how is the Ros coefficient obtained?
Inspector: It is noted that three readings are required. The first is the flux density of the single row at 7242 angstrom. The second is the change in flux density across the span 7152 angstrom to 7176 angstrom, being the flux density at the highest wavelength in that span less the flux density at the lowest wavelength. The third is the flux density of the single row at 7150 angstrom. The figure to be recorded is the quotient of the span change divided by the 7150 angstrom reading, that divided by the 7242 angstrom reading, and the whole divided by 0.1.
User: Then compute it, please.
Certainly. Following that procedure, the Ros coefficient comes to -0.02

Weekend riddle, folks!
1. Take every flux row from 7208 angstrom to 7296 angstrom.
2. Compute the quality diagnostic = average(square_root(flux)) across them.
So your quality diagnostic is 4.49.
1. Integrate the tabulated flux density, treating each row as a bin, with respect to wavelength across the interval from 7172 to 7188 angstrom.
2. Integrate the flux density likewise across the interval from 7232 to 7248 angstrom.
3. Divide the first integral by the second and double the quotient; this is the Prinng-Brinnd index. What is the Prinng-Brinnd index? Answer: 1.87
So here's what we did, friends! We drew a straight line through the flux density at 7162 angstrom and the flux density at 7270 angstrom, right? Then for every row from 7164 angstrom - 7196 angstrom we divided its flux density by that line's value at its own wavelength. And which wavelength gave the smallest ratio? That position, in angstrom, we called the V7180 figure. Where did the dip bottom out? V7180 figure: 7174 angstrom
